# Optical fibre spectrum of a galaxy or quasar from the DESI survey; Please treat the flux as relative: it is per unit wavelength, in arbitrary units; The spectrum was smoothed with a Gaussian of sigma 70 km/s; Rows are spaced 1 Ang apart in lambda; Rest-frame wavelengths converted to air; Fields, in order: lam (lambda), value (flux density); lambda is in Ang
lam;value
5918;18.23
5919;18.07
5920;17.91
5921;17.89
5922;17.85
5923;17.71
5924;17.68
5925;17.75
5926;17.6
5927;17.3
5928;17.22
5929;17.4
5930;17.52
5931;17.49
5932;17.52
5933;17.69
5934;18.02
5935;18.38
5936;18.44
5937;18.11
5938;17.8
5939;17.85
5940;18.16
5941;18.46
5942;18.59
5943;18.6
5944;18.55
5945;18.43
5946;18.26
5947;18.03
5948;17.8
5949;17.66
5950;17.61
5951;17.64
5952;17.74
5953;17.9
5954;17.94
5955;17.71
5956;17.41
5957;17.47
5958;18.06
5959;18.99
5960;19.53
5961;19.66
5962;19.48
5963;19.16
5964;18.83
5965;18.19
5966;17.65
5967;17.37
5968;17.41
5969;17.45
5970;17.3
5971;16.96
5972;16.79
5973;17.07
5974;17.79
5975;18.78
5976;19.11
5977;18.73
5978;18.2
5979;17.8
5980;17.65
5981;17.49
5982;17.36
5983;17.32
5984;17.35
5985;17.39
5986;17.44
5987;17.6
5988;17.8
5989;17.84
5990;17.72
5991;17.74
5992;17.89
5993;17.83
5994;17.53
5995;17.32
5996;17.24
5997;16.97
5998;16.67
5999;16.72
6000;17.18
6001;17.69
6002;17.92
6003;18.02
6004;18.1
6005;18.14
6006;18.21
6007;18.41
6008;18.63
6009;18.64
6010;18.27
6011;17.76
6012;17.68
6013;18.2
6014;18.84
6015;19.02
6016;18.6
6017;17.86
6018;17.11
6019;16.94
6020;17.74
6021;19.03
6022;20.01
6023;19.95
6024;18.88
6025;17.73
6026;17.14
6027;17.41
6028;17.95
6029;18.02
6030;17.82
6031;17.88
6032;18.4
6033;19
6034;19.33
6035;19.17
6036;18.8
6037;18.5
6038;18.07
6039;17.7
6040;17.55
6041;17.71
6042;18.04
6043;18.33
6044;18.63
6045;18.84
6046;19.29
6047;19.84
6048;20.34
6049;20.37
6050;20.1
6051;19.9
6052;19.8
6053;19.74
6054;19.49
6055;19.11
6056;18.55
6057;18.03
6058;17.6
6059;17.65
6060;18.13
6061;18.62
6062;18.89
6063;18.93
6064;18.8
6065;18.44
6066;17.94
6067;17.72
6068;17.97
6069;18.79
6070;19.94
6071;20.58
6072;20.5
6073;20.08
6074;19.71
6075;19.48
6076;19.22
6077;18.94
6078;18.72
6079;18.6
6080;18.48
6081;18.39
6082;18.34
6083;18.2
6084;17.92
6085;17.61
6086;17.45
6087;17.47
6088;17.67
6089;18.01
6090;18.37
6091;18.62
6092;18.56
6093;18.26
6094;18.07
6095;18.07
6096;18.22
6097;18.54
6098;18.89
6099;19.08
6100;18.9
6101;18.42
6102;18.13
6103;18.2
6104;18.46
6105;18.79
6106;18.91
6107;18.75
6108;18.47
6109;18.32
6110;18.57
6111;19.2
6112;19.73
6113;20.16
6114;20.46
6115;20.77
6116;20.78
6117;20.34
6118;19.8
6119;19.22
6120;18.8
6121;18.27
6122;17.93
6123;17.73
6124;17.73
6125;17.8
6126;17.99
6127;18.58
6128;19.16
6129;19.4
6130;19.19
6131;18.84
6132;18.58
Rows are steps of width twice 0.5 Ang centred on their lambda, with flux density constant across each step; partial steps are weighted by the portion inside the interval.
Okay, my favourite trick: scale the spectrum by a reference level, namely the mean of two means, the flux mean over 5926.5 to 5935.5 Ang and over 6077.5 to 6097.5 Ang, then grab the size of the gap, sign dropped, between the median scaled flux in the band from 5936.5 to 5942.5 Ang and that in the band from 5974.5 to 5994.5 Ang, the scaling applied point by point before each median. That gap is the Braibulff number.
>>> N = 0.023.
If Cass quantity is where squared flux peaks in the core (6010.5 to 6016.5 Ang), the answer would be 6015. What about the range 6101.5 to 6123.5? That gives 6116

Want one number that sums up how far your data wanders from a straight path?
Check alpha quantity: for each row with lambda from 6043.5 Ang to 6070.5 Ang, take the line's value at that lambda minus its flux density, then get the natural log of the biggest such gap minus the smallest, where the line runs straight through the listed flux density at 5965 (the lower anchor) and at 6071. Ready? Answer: 1.12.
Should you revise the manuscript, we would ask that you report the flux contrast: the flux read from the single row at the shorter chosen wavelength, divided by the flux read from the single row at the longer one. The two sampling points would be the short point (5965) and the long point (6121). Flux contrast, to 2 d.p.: 1.00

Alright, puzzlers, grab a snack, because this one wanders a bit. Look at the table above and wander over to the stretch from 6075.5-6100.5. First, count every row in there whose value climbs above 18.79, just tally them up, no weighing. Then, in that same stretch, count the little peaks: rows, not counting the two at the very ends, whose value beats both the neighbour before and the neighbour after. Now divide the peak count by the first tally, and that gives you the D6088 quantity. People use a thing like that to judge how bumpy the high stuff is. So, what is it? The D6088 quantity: 0.40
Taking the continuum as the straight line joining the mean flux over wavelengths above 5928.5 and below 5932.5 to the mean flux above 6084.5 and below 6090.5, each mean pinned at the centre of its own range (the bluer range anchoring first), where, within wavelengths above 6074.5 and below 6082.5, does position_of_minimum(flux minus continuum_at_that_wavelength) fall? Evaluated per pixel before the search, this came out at 6082 Ang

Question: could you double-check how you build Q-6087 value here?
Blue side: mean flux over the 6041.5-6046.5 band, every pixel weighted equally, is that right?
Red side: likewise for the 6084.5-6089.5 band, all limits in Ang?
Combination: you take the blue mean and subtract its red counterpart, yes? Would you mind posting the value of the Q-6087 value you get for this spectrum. 1.0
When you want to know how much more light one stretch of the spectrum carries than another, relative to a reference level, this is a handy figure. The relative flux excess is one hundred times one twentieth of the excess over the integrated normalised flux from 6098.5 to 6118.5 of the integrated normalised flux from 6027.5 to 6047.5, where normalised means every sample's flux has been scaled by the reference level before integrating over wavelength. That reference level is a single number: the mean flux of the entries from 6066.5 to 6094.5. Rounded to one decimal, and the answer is -4.1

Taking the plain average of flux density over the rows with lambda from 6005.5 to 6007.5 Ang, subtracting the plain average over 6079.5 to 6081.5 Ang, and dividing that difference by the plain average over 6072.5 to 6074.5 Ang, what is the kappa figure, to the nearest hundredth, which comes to -0.01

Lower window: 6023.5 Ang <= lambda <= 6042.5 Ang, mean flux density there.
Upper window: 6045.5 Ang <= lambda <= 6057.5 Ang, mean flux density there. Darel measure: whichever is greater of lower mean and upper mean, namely 19.5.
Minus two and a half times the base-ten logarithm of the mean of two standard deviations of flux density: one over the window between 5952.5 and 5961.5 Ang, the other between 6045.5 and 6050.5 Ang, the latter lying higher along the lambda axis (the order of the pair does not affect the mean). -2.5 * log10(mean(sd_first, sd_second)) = 0.5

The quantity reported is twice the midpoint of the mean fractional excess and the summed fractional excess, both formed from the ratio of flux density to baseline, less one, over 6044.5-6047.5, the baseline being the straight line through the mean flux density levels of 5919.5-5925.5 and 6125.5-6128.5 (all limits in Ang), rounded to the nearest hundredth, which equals 0.23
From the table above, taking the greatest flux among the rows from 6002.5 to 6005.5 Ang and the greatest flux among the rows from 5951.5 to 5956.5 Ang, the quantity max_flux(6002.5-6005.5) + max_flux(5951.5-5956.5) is 36.1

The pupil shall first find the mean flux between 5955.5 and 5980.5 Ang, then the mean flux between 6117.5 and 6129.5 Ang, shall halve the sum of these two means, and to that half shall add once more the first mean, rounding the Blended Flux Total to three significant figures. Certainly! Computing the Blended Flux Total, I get 36.4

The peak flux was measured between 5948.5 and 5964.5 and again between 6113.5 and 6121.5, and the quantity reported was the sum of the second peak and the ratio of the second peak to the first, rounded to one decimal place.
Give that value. 21.8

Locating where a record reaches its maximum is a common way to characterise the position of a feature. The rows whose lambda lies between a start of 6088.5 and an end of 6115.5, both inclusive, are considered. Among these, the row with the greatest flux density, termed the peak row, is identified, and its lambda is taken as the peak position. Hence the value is 6115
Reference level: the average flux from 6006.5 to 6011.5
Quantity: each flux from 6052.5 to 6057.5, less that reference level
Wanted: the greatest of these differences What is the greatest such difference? 1.4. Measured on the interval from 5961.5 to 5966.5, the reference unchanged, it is 1.1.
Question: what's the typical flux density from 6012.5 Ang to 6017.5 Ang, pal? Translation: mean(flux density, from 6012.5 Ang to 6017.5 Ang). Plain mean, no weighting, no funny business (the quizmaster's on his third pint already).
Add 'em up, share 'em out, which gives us 18.5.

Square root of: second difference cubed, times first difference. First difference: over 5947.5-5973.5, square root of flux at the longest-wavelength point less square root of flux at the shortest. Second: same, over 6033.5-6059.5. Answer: 0.026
